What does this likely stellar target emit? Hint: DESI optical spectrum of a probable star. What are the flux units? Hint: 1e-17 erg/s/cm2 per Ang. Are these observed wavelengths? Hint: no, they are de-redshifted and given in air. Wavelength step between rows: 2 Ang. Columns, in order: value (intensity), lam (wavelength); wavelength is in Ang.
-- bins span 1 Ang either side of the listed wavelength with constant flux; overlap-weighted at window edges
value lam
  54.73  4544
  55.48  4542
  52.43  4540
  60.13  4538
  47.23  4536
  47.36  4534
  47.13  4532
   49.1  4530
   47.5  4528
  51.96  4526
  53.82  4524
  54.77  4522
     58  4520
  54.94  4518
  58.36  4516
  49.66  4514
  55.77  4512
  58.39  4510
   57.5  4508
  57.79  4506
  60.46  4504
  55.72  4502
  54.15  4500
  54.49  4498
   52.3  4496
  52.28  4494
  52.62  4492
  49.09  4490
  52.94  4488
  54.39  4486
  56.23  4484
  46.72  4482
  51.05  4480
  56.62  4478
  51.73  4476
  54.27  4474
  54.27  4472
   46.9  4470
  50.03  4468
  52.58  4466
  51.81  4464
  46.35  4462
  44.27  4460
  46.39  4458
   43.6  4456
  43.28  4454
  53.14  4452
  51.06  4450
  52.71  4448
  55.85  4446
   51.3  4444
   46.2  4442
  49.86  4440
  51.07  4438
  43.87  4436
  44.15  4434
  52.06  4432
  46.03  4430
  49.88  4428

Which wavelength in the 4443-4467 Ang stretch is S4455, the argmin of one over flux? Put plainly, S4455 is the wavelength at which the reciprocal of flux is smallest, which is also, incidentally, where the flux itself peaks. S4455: 4446 Ang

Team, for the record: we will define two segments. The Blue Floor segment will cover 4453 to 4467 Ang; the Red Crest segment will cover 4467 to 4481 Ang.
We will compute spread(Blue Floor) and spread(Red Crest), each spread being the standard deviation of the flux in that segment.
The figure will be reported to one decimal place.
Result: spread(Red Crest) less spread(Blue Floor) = -0.6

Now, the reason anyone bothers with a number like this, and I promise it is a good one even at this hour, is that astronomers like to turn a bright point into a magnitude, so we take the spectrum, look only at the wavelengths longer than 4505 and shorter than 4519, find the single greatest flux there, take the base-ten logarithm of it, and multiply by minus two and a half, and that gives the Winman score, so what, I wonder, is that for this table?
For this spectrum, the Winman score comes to -4.42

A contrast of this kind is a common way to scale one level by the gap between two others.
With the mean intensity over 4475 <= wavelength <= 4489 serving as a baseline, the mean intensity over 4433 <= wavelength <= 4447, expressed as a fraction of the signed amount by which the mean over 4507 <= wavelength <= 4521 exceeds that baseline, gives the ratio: 15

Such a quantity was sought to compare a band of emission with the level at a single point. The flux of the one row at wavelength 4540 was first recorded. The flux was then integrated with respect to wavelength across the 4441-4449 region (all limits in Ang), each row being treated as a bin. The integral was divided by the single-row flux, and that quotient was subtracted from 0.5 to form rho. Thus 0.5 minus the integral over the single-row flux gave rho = -7.4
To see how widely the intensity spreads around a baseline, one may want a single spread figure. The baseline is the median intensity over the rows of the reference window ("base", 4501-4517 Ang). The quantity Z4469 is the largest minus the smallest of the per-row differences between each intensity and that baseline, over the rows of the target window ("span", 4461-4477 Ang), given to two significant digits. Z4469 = 7.9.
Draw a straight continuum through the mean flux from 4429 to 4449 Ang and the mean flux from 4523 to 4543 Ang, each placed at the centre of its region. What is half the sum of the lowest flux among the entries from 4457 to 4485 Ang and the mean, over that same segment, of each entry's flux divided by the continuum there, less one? 22.1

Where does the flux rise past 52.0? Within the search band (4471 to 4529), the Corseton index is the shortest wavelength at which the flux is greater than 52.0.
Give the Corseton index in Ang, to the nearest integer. 4472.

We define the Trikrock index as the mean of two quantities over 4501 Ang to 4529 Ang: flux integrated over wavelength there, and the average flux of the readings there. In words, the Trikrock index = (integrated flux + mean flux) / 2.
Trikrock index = 802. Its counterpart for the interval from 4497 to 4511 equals 427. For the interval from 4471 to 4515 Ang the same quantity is 1215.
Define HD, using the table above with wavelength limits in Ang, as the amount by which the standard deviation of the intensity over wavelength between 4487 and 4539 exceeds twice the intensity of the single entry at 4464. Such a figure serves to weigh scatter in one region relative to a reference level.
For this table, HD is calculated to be -100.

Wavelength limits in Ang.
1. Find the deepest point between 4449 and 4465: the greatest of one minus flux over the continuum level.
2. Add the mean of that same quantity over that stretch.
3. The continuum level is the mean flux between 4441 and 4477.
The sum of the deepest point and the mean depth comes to 0.18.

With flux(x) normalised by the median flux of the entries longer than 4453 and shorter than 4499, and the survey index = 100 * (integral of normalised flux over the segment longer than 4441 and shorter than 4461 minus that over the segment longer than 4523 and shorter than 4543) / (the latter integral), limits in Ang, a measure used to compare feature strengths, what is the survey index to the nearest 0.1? -4.8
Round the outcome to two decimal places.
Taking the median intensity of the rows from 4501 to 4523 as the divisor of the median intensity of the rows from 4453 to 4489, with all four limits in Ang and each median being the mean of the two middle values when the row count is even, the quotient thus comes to 0.89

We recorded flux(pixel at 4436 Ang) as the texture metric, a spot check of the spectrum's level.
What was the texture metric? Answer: 43.87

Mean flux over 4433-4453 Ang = 50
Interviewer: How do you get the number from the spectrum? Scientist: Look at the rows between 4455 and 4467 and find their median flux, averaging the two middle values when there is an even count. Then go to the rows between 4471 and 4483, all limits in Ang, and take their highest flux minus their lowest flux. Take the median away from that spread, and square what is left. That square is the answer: 1330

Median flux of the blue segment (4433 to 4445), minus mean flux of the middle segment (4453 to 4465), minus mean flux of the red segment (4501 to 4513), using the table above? -55.5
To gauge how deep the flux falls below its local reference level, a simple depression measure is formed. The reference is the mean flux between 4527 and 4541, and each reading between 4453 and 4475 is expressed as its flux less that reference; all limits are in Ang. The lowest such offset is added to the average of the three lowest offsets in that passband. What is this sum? -13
